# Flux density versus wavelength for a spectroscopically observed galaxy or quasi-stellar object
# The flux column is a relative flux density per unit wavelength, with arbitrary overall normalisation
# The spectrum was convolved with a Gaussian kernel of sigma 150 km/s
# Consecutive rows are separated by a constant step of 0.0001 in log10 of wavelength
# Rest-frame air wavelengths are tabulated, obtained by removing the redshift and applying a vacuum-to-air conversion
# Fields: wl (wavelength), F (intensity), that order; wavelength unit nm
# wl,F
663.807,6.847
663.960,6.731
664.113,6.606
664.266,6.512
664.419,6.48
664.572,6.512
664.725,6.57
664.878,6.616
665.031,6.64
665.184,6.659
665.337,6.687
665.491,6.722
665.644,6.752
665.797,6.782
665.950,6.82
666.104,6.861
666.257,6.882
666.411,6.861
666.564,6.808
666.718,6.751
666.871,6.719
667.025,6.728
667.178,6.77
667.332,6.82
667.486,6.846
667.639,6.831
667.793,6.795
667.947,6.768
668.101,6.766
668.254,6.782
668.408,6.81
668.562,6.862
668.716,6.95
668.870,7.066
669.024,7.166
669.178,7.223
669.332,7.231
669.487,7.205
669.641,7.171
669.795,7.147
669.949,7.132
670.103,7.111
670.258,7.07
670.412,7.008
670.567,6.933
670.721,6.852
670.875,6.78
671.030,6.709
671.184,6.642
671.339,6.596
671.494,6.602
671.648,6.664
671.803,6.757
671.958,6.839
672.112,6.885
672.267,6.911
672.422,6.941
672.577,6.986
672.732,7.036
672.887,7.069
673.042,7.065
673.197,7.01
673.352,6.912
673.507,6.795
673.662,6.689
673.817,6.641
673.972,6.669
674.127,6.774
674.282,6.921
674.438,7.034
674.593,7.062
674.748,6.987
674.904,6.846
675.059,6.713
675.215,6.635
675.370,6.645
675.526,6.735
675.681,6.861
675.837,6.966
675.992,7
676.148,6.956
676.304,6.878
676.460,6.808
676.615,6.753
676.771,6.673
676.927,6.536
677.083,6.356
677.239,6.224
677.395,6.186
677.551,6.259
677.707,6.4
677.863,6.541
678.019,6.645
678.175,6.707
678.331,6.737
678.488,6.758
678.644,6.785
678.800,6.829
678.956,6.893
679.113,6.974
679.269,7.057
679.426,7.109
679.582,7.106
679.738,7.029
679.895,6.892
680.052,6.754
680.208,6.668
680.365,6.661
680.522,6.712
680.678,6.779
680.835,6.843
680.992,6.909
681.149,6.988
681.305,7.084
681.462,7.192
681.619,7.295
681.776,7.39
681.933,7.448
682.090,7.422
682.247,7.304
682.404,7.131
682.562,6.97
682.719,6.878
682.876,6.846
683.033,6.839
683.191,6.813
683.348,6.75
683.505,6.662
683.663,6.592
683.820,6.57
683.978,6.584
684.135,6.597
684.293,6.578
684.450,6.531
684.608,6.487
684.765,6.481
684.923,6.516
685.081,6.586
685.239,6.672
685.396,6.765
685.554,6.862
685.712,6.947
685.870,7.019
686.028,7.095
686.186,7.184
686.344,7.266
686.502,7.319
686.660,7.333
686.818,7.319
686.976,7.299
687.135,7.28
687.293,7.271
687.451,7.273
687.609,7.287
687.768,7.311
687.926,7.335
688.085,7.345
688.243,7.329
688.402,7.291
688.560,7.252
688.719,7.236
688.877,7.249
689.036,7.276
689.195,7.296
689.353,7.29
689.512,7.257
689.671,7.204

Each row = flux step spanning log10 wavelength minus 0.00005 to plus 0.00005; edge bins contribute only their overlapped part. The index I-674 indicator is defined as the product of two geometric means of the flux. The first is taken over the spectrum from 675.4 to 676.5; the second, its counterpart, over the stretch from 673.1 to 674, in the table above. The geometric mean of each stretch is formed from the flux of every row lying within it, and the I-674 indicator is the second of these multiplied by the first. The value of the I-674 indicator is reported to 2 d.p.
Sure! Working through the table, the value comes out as 46.72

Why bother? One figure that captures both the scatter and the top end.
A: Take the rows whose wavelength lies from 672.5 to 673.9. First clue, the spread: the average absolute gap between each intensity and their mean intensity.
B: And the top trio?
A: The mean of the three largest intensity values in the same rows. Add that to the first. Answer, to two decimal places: 7.19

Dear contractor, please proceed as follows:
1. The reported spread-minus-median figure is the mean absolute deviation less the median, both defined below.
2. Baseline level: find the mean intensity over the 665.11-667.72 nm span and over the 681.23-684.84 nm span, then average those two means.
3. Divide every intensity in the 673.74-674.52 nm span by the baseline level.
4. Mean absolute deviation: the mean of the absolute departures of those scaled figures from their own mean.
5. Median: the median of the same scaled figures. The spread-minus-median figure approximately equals -0.97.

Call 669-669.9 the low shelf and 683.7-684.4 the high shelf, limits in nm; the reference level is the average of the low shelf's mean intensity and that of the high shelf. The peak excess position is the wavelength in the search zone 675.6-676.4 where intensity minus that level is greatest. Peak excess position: 675.992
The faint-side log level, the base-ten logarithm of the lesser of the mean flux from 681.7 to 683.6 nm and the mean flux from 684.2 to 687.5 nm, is 0.842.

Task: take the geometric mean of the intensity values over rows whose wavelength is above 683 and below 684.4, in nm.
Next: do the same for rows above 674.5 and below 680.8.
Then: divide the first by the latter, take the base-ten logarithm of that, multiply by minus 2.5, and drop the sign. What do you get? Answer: 0.014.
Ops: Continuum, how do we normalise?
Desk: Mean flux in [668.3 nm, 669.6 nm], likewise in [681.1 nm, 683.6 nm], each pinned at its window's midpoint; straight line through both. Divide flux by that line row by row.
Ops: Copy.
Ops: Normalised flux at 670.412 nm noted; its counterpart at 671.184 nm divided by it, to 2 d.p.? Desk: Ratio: 0.95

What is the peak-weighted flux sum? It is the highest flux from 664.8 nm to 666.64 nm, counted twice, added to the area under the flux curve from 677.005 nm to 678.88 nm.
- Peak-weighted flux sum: 26.0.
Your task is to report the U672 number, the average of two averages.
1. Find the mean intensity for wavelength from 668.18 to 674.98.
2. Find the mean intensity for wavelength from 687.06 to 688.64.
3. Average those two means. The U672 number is 7.11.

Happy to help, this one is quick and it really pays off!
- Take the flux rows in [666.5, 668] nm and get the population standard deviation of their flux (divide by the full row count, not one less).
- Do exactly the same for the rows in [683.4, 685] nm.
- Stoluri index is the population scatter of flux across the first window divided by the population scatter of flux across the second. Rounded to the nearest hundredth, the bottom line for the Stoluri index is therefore 0.78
